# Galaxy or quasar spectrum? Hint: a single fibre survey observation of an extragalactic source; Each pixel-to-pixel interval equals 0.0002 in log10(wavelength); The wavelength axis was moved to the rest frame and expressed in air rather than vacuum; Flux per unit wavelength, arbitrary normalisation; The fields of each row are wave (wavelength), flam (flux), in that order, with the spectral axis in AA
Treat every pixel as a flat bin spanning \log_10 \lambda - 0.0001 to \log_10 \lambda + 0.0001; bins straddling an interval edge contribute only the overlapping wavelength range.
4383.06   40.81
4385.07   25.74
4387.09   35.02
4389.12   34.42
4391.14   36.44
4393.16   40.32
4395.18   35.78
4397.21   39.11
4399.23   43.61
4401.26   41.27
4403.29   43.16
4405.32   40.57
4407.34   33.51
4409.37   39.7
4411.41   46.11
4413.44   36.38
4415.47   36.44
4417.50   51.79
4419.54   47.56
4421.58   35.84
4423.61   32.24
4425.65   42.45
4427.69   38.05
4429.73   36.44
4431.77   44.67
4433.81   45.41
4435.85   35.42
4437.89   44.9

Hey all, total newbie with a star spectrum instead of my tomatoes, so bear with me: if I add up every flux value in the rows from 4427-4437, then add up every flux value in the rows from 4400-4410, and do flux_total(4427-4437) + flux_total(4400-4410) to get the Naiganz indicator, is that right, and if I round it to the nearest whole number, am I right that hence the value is 398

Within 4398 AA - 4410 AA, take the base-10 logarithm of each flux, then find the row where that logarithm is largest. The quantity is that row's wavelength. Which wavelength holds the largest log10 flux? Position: 4399.23 AA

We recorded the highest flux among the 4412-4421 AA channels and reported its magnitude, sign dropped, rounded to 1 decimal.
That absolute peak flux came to 51.8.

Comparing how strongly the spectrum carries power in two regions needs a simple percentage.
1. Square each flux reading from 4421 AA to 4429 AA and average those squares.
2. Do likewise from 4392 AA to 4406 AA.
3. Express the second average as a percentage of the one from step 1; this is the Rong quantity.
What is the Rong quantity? 118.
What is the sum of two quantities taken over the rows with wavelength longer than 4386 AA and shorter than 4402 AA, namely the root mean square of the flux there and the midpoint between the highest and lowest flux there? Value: 77.4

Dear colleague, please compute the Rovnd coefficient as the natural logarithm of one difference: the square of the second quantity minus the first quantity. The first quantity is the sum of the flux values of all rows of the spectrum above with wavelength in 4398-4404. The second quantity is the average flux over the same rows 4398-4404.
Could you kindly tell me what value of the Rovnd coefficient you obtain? 7.43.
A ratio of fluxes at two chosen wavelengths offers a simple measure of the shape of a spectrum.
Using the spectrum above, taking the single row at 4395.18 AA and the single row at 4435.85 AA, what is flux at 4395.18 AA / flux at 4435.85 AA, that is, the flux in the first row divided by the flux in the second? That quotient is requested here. 1.01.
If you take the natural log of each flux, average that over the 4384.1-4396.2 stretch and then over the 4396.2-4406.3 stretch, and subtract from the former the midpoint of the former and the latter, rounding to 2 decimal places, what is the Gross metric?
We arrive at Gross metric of -0.10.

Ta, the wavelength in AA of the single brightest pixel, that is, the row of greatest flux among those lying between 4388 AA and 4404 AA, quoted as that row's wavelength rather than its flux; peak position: 4399.23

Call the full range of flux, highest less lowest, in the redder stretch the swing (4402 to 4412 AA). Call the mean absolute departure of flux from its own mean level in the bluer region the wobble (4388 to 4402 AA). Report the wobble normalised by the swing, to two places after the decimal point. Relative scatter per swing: 0.21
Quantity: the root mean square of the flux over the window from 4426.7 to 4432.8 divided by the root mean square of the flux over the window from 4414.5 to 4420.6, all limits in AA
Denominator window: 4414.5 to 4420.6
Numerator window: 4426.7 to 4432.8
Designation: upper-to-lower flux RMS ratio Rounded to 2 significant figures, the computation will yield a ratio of 0.87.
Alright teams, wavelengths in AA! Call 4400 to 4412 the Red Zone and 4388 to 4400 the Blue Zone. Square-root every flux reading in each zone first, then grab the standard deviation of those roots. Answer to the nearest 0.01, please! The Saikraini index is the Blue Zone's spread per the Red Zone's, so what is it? 0.81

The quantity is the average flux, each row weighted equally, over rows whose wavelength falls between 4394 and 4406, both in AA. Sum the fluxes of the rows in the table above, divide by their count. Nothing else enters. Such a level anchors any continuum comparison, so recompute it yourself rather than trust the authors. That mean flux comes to 40.6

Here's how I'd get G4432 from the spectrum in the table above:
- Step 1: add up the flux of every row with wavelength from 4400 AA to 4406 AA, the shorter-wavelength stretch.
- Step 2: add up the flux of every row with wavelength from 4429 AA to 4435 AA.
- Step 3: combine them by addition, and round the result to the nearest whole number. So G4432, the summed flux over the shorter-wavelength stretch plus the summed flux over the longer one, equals 252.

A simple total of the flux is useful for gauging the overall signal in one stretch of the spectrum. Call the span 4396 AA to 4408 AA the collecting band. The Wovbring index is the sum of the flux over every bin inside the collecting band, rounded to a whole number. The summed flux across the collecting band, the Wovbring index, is 241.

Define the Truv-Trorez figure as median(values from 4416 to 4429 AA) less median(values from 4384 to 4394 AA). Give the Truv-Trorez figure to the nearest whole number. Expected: 5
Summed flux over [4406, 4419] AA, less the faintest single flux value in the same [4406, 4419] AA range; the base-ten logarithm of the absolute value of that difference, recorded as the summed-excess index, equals 2.32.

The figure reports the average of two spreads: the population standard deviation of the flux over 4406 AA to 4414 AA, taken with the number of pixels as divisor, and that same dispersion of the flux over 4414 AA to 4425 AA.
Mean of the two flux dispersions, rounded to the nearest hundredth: 6.11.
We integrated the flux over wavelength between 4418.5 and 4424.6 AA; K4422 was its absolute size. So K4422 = 235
